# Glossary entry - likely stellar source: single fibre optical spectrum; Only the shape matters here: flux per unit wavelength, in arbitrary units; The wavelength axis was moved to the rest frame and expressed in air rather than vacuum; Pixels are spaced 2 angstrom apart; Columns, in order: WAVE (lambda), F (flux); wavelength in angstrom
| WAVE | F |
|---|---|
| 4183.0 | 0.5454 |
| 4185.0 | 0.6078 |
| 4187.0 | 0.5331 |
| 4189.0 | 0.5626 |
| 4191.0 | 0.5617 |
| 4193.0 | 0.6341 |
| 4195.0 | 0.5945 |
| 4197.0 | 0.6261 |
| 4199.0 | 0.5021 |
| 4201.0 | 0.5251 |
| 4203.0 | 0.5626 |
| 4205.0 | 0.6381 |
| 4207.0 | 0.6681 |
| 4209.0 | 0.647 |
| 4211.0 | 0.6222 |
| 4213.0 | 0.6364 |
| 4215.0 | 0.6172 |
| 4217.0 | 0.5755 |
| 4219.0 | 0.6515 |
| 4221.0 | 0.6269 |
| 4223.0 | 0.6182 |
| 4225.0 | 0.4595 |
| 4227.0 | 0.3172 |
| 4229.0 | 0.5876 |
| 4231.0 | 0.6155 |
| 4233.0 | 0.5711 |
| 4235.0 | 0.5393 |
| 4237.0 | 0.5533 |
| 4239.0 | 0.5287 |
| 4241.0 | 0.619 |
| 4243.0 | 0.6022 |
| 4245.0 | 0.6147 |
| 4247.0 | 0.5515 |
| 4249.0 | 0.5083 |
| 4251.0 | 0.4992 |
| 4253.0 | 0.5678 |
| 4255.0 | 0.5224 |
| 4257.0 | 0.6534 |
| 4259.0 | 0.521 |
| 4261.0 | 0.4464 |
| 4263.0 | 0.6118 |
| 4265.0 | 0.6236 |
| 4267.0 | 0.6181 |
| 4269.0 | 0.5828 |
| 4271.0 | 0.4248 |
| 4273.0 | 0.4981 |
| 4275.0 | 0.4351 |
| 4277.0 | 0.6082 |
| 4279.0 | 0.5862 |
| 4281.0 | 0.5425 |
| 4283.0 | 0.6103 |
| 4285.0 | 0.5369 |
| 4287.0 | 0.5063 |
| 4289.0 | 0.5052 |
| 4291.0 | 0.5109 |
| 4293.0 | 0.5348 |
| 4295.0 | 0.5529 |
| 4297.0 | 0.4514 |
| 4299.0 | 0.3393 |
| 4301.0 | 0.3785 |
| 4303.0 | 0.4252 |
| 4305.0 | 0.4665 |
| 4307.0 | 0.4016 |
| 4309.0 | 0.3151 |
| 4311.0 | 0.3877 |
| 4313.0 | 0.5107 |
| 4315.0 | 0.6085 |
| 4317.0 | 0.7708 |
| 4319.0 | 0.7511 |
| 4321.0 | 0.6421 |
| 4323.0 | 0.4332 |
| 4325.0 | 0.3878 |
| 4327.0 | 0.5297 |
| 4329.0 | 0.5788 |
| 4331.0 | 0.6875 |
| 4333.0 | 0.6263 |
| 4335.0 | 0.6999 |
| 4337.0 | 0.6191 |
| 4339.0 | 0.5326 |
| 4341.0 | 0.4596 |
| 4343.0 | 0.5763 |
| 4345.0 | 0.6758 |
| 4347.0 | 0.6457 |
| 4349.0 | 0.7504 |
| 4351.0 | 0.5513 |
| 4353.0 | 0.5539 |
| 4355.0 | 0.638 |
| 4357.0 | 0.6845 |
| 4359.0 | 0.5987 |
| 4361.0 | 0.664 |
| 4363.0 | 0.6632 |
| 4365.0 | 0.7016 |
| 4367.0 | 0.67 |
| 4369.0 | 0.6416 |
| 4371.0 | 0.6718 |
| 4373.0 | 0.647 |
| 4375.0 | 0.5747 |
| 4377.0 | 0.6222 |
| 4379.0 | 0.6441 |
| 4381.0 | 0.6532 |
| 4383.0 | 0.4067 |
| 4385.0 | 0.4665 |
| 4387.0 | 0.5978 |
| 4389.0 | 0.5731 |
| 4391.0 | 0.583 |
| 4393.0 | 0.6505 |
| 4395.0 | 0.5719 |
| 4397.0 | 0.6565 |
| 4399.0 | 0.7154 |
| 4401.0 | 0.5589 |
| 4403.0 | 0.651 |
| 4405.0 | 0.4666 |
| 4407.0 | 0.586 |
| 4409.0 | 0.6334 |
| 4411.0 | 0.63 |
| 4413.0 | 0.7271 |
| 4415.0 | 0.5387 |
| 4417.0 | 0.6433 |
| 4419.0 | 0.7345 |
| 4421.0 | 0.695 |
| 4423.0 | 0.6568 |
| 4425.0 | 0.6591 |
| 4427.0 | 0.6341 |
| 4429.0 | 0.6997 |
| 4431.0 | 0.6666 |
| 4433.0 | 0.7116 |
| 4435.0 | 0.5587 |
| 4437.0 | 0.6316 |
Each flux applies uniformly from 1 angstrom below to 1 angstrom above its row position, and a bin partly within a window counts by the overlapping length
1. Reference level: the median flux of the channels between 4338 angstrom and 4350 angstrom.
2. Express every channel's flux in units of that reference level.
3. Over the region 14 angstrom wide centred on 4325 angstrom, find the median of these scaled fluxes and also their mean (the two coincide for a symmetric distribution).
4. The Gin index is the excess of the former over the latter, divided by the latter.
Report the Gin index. 0.010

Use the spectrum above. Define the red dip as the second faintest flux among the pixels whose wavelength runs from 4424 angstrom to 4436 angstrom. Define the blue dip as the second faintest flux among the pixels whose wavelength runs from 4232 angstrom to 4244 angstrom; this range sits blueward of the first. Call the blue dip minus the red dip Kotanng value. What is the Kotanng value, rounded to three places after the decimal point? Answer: -0.095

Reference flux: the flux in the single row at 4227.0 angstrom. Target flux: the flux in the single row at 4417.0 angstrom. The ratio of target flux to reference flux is 2.03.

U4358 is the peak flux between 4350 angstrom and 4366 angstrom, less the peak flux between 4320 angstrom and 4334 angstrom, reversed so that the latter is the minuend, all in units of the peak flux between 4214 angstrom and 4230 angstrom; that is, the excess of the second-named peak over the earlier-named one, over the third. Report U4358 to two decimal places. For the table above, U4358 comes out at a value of -0.02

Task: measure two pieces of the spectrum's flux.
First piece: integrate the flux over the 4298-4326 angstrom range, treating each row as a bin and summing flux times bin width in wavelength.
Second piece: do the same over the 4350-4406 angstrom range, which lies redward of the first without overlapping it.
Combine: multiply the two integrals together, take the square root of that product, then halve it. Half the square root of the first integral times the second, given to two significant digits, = 11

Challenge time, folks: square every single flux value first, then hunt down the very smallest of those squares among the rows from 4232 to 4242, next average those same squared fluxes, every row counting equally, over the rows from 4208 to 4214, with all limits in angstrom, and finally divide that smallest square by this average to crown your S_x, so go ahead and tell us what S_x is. 0.69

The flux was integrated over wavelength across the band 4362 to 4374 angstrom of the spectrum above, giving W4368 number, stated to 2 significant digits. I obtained 8.0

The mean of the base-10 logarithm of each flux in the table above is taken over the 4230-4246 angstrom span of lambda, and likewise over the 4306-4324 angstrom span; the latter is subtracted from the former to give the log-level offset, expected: 0.05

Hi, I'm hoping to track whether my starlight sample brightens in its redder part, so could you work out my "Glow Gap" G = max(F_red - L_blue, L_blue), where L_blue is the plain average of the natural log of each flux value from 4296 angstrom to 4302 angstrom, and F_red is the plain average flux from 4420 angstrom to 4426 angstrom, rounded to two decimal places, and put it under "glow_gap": 1.62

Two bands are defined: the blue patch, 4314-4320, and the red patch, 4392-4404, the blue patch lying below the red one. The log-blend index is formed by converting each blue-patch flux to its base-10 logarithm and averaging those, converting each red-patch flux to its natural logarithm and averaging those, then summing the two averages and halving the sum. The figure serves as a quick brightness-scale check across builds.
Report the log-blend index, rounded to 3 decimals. -0.305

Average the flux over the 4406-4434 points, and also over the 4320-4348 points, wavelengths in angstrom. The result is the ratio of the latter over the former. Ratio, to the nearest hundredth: 0.88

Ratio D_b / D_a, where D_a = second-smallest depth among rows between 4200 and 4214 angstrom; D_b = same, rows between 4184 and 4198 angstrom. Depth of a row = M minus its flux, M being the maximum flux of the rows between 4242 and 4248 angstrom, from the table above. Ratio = 0.35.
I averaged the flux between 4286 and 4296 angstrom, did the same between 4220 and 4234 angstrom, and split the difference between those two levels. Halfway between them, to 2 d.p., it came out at 0.53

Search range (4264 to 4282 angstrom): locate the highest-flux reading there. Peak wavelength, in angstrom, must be 4265.0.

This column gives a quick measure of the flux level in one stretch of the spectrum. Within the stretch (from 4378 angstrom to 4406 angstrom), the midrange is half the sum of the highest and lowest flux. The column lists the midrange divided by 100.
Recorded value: 0.0056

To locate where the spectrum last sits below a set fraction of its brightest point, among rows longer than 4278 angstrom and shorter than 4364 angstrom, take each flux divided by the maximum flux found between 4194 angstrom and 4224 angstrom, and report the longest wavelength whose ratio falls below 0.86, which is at 4353.0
